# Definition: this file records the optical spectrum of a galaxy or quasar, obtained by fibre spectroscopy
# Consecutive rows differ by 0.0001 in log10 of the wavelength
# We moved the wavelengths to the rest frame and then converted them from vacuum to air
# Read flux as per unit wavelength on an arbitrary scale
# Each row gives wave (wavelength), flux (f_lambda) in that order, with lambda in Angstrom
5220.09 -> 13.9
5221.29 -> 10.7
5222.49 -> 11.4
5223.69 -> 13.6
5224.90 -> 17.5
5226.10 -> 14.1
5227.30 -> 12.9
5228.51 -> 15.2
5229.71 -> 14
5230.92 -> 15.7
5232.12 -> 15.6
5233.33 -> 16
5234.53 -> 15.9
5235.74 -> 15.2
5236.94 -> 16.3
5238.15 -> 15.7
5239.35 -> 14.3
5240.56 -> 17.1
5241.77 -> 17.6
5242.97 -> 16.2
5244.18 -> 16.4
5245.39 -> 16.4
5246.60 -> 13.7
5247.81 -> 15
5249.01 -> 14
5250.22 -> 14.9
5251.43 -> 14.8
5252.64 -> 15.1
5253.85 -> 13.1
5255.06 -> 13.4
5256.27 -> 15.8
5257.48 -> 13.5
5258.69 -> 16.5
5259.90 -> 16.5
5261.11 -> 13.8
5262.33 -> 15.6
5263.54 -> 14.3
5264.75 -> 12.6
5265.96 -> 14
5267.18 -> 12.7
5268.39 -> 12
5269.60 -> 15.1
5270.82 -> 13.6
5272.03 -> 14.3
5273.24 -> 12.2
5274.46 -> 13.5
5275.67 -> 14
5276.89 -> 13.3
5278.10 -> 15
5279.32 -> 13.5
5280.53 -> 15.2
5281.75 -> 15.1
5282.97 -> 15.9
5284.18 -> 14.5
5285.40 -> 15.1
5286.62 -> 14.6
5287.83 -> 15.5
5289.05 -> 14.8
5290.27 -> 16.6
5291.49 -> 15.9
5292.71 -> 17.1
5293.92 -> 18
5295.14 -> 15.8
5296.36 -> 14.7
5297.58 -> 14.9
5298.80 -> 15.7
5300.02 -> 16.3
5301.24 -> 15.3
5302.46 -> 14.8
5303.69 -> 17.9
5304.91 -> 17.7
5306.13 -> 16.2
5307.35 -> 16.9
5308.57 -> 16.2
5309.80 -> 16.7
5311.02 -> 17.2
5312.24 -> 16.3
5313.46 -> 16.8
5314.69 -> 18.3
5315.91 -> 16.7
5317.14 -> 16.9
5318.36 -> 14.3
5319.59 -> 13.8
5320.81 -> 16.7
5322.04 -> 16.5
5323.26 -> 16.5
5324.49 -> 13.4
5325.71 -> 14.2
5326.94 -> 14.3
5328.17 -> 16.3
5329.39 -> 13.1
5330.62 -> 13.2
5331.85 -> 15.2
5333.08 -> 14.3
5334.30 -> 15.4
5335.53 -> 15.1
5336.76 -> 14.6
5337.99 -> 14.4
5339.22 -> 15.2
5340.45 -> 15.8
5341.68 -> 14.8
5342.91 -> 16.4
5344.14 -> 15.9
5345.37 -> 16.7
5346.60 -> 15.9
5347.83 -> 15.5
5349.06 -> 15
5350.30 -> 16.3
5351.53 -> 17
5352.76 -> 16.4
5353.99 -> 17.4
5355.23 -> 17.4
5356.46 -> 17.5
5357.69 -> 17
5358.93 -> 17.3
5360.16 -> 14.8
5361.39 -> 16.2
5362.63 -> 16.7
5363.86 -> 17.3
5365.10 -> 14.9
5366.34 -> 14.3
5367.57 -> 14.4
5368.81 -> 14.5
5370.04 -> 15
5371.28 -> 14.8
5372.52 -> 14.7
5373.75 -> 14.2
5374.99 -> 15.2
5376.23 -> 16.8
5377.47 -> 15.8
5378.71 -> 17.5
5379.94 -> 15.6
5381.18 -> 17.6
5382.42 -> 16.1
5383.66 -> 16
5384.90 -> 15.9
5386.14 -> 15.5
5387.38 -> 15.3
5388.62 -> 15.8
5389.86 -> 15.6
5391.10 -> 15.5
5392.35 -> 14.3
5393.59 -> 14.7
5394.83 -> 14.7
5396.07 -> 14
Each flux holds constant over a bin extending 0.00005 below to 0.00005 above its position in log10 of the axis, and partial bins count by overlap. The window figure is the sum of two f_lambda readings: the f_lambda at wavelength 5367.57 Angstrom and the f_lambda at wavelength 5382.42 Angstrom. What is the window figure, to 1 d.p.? 30.5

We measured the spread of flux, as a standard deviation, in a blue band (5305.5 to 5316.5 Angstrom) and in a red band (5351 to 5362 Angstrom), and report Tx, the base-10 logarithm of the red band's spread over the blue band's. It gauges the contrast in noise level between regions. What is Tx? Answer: 0.12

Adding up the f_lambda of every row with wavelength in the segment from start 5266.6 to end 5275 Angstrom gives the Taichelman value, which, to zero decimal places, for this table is 93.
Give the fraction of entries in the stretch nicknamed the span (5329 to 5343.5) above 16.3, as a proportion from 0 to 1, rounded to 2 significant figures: 0.083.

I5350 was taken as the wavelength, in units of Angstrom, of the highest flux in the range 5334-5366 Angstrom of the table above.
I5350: 5356.46 Angstrom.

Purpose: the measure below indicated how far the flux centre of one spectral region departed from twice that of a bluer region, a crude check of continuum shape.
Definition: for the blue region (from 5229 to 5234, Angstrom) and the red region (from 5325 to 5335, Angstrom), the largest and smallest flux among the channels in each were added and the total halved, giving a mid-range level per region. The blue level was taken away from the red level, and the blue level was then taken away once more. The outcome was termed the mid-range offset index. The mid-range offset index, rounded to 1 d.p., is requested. -15.3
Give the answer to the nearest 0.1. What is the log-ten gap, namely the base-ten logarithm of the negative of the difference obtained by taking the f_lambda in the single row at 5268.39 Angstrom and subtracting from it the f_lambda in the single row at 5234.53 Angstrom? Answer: 0.6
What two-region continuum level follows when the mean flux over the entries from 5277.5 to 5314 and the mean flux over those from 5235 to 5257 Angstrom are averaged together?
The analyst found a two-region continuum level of 15.6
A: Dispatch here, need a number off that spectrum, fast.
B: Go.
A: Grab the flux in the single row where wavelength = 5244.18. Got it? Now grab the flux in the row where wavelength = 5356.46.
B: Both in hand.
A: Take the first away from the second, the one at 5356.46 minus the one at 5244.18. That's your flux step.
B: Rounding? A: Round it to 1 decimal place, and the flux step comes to 1.1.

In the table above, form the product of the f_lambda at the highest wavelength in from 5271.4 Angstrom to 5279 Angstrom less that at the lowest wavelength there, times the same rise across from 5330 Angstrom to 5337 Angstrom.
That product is 1.0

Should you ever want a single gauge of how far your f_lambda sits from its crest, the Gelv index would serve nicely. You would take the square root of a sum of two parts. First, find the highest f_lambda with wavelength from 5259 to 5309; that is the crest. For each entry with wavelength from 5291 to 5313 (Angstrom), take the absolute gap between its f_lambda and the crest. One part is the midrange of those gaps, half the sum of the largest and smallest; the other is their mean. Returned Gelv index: 1.83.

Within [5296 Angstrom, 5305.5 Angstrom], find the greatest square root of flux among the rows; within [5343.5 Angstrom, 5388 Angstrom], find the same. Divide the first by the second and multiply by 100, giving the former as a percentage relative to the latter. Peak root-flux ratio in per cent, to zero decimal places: 101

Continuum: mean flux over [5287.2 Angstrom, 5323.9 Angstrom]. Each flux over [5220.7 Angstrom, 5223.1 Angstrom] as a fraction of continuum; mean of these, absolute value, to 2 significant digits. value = 0.68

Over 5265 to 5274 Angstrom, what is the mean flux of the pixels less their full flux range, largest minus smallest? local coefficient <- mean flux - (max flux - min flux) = 10.3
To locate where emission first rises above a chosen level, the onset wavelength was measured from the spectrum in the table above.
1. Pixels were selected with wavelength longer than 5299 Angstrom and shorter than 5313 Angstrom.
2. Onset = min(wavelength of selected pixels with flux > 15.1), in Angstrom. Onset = 5300.02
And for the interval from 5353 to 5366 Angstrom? 5353.99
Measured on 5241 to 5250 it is 5241.77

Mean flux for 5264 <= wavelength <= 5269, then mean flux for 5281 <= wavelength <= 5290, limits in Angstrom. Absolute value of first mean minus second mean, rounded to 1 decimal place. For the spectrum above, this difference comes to 2.2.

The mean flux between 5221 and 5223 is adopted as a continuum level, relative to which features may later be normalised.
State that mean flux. 11.1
